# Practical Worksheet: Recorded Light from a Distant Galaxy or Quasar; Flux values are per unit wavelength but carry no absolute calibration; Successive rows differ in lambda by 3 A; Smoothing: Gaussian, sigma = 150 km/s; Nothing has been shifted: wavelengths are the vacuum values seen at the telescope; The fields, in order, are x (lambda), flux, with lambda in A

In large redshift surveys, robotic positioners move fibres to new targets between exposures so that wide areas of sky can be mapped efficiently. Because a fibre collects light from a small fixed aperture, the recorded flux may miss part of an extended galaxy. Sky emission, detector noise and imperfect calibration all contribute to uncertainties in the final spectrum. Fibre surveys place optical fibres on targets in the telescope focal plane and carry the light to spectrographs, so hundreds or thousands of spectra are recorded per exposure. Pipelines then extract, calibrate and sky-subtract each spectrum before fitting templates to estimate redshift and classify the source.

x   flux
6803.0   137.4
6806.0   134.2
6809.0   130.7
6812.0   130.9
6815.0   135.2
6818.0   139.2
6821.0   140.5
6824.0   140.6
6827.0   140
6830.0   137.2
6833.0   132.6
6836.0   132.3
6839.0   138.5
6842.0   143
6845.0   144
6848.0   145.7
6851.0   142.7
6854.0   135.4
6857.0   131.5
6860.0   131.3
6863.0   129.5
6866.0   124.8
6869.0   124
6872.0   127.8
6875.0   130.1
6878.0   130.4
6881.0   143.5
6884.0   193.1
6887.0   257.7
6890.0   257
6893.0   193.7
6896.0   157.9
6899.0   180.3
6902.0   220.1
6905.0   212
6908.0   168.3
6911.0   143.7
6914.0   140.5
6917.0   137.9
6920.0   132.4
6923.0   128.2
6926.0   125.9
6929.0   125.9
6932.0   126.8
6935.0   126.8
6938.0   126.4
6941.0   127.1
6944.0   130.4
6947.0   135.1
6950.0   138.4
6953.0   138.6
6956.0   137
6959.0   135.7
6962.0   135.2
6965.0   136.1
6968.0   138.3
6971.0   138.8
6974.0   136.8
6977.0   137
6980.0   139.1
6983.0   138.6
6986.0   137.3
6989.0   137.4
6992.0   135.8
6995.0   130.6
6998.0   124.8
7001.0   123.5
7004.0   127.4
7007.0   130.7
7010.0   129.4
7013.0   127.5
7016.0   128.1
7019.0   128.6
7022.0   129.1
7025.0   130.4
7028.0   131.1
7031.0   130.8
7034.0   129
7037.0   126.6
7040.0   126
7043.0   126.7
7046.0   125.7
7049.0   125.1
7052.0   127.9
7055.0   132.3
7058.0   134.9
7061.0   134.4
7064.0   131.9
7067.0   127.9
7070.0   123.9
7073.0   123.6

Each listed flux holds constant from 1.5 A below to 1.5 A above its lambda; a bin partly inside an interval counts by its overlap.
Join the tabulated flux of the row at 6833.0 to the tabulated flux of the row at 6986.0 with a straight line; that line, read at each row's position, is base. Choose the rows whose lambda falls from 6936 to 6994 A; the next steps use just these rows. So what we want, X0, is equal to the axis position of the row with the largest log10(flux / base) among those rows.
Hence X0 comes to 6953.0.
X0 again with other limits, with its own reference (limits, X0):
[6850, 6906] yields 6887.0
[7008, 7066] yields 7058.0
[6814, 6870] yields 6848.0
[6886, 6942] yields 6887.0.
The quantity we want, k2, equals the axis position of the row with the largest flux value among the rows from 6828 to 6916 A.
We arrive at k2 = 6887.0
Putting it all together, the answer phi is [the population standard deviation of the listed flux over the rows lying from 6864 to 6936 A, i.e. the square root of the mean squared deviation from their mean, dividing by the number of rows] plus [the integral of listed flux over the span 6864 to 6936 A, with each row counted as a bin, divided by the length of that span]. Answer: 200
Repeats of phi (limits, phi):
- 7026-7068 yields 132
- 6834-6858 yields 144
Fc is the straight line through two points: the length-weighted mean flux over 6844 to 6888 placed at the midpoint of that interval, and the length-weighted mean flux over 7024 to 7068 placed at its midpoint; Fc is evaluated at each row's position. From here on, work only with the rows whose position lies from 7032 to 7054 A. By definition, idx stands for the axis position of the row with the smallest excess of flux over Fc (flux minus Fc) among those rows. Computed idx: 7049.0 A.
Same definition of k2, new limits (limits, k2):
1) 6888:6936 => 6890.0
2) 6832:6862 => 6848.0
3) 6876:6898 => 6887.0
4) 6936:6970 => 6953.0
